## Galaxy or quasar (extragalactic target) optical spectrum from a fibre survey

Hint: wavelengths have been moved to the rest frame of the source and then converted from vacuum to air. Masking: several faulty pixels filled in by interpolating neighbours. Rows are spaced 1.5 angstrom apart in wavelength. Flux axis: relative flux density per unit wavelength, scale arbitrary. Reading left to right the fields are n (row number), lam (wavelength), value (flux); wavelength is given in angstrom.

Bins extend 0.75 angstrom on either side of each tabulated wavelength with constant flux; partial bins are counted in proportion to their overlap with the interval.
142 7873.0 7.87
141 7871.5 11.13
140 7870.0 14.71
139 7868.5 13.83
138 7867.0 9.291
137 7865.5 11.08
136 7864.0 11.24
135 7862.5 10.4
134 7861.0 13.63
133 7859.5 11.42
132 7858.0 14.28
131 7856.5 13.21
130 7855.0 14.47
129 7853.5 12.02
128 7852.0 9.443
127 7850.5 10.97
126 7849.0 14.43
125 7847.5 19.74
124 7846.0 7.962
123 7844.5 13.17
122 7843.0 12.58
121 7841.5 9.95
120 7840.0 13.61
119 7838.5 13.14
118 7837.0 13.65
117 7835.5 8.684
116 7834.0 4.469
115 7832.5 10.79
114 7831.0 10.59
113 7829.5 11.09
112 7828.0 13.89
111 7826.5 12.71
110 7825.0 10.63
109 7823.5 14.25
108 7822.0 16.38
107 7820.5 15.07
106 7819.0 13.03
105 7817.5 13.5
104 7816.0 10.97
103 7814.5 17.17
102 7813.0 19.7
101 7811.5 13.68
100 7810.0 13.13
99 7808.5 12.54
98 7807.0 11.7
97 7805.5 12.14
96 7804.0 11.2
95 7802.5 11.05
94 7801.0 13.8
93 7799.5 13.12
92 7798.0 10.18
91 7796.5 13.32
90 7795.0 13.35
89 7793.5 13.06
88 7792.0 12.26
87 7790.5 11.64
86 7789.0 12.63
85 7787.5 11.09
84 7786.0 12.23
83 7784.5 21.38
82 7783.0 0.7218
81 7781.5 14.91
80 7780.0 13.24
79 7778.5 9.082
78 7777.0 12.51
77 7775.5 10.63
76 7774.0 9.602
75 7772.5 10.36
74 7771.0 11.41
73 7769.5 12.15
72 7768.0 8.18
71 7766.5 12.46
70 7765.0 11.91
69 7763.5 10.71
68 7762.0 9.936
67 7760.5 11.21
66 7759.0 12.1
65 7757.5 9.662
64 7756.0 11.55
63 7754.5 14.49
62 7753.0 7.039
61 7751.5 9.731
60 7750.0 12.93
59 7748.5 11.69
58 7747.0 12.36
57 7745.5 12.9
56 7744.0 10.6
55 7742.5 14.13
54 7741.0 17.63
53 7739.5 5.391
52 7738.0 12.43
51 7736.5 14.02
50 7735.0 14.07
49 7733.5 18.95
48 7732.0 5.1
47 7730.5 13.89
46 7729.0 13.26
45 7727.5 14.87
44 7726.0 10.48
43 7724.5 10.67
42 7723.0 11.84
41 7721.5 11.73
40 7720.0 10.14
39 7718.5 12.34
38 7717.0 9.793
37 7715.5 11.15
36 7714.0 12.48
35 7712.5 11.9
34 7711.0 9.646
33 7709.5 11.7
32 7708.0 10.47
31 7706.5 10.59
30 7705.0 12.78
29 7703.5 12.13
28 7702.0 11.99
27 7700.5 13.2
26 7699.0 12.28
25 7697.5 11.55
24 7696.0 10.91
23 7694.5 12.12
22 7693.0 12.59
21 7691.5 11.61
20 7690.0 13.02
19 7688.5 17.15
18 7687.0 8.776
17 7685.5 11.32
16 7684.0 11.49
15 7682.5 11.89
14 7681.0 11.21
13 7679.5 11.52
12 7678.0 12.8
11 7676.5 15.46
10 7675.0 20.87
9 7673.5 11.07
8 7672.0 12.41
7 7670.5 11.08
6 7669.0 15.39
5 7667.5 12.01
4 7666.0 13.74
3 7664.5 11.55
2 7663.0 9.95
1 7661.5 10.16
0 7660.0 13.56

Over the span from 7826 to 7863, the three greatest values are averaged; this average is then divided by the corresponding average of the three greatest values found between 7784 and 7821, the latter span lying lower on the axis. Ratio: 0.84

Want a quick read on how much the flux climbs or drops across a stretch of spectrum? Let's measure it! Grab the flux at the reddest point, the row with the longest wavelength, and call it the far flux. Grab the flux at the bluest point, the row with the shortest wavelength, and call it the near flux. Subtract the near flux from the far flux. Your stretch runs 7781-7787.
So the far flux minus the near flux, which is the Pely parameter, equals -3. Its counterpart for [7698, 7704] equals 0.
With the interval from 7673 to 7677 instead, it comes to 4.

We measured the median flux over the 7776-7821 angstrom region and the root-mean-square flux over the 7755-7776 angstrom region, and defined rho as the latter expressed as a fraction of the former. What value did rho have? 0.85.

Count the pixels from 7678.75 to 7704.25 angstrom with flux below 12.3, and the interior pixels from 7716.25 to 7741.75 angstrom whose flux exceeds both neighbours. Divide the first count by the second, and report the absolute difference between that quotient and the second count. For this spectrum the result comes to 2.4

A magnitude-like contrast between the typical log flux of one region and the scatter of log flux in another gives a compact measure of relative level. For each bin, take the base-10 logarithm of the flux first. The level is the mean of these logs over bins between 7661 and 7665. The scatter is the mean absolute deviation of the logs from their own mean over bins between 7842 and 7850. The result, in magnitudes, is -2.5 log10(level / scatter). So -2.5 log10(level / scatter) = -2.6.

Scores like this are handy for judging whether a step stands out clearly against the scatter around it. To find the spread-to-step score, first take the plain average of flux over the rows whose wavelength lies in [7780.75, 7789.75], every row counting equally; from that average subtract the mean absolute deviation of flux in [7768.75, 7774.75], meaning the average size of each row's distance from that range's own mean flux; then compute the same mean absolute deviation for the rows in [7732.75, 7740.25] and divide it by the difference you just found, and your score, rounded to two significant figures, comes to 0.29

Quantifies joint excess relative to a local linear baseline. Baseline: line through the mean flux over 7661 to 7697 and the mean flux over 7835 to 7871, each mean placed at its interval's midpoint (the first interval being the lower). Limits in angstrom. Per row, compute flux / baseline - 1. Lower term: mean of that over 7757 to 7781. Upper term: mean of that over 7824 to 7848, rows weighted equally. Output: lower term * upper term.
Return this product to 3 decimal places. 0.007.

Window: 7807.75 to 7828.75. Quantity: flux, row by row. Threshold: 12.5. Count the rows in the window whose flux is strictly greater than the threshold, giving 12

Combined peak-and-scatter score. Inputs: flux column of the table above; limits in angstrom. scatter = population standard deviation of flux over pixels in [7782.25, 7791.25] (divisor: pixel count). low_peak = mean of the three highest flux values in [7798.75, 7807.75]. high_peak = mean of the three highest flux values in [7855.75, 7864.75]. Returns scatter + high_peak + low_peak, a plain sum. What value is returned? 33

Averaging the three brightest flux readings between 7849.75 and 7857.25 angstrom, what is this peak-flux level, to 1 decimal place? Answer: 13.2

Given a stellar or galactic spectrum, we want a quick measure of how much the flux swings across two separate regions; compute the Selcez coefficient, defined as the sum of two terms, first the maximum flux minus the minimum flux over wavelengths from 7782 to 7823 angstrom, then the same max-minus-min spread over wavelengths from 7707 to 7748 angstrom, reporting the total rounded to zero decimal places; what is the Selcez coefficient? 35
